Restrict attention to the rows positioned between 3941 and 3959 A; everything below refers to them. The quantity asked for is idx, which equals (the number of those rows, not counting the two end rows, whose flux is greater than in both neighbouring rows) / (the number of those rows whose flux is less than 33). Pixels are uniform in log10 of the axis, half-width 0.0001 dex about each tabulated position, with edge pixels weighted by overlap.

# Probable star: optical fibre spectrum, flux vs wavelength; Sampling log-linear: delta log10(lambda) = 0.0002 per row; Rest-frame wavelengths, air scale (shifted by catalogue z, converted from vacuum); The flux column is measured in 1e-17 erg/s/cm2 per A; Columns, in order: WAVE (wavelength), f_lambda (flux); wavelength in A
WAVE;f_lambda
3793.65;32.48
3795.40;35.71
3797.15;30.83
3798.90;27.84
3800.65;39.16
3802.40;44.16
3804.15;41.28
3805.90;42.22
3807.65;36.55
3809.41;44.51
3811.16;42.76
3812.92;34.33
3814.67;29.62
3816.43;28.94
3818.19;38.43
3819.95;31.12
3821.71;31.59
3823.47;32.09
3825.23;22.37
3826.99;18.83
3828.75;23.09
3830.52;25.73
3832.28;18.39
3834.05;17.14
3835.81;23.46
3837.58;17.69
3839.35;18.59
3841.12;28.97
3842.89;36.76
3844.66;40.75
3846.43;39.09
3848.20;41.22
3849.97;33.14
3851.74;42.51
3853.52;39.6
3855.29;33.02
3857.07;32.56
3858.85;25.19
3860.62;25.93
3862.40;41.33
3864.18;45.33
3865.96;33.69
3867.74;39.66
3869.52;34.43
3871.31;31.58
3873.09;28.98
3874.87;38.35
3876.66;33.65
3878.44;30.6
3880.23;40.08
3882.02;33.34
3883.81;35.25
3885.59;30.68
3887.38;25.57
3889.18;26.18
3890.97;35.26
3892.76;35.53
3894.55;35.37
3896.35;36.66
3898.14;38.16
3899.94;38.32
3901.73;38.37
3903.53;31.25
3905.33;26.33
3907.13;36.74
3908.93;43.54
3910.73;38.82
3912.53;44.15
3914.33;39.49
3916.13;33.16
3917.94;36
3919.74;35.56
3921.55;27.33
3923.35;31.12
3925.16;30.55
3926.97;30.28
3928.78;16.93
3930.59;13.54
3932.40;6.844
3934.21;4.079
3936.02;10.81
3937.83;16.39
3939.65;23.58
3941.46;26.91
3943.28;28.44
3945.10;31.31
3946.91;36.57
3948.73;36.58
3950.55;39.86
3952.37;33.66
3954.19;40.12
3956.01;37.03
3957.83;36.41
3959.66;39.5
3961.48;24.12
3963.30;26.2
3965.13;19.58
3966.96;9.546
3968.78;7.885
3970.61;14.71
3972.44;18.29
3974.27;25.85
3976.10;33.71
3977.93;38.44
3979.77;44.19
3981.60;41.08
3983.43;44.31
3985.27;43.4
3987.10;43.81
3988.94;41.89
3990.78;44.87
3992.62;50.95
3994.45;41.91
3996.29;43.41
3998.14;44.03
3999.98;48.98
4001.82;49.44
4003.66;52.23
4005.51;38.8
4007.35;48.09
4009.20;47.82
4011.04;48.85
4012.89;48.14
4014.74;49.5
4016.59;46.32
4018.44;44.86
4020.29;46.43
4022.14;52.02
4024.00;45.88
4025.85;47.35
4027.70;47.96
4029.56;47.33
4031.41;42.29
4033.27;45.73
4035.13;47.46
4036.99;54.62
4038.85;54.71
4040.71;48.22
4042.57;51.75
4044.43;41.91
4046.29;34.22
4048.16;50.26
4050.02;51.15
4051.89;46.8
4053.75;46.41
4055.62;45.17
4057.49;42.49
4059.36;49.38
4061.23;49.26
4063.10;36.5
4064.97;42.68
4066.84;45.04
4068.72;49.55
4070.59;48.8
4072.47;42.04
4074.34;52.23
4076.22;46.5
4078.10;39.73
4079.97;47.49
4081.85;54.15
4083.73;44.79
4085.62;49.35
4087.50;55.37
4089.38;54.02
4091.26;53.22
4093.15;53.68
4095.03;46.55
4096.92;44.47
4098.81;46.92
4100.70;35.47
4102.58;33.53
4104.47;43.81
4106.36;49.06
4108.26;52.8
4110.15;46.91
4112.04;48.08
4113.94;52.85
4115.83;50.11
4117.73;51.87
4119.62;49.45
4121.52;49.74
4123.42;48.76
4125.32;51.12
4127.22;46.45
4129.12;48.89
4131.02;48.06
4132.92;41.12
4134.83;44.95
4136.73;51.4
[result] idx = 0.7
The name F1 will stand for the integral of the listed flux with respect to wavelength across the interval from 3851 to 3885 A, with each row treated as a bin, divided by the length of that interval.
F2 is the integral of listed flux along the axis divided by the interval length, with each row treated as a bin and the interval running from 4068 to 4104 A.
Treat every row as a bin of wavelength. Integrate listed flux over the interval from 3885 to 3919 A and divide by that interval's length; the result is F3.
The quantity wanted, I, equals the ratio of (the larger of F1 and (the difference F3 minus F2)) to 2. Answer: 17.5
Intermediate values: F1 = 35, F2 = 47.2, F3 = 35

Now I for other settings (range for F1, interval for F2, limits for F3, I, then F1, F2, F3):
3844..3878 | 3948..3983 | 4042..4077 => 17.8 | 36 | 30.0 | 46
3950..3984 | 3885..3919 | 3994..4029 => 15.0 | 30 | 35.3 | 47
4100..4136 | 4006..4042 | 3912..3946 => 23.6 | 47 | 48.0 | 25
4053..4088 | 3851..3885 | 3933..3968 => 23.3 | 47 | 34.9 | 27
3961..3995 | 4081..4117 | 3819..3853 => 16.2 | 32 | 48.2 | 29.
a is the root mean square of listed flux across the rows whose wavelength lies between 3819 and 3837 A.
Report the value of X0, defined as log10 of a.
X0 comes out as 1.40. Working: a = 25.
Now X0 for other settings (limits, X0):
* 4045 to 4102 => 1.67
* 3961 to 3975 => 1.29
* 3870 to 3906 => 1.53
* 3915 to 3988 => 1.49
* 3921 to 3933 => 1.38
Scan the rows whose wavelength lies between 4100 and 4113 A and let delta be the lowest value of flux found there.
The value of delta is 33.53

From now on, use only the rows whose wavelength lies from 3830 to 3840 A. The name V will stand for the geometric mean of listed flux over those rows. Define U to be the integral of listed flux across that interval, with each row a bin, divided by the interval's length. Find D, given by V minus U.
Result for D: -0.08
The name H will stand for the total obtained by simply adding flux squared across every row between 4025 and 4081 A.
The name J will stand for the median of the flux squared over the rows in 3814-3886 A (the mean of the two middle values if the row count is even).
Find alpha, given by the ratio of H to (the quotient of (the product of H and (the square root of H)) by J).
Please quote 4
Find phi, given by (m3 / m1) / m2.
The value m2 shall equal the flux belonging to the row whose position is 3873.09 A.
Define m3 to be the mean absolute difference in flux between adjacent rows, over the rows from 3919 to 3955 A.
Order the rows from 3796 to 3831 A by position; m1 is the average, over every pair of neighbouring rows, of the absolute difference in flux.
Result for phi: 0.033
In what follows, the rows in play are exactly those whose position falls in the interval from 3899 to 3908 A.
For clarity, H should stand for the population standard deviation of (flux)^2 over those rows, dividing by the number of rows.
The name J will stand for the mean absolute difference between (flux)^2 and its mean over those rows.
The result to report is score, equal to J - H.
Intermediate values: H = 308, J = 286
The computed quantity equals -23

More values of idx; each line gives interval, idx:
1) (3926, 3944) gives 0.0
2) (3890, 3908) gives 1.0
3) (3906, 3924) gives 1.5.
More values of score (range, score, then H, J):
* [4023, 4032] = -34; 185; 151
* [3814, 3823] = -52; 230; 178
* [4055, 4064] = -63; 415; 352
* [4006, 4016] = -6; 60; 54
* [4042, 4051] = -43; 592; 549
